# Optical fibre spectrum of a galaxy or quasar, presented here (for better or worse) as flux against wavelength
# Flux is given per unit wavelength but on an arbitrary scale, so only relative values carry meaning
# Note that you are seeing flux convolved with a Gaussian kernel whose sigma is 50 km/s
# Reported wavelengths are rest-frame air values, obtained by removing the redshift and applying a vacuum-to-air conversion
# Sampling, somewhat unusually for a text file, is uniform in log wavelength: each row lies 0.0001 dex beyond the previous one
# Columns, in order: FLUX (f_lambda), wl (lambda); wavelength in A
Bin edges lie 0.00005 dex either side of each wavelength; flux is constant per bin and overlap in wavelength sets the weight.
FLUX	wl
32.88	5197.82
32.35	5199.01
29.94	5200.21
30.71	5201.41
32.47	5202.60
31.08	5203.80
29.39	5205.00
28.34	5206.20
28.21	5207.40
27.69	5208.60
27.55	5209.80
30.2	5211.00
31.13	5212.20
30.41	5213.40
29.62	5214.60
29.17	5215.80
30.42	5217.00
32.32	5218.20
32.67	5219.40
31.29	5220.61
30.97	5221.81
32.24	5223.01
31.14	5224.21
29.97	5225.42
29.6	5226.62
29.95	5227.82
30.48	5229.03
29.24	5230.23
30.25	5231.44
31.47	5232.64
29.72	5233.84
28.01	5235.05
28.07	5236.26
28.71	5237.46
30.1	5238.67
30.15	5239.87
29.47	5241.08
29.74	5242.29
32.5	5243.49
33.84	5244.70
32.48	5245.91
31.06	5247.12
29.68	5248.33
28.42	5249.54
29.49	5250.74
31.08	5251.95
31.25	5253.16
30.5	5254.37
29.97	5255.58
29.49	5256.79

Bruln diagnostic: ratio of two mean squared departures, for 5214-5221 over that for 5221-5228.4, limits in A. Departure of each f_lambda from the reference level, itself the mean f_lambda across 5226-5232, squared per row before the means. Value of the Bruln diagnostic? 2.0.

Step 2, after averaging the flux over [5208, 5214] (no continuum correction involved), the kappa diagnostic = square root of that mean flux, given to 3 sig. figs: 5.42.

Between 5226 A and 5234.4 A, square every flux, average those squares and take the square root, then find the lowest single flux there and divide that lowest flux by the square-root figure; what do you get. 0.971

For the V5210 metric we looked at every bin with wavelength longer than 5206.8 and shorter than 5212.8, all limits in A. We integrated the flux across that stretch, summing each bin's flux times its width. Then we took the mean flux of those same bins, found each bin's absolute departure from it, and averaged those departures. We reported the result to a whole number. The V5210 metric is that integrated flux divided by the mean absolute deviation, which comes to 127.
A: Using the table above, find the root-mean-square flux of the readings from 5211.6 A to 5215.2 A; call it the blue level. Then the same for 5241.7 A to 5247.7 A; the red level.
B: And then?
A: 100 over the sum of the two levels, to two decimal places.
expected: 1.60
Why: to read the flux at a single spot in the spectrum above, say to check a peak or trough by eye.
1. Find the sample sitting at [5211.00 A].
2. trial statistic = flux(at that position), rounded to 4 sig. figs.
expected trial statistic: 30.20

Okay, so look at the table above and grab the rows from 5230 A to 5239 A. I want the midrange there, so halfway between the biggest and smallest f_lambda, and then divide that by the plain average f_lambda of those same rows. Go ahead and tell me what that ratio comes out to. 1.01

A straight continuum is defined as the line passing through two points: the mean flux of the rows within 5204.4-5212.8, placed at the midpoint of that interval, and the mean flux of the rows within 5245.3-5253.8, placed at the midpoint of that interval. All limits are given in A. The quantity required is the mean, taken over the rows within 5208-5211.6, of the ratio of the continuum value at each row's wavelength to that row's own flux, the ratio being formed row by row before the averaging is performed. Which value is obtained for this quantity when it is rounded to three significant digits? 1.02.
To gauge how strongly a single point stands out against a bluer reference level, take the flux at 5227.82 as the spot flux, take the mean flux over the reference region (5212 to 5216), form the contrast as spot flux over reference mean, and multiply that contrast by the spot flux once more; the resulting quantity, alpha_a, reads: 29.8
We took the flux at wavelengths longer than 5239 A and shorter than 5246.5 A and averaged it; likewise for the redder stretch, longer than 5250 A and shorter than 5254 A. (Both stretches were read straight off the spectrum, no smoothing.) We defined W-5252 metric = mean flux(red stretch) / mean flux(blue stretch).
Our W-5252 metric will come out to 0.98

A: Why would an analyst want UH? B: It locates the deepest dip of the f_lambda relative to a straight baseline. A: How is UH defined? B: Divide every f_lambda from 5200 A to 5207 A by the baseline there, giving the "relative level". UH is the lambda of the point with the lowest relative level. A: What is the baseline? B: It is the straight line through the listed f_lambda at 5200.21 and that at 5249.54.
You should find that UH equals 5206.20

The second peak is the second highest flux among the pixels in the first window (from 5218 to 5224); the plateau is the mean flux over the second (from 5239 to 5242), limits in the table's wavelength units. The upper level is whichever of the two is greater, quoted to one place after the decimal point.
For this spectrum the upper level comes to 32.3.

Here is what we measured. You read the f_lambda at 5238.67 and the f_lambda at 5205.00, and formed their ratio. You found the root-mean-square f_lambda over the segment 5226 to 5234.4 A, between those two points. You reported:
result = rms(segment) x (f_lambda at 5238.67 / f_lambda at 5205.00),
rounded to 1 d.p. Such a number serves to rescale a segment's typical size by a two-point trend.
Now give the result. 30.8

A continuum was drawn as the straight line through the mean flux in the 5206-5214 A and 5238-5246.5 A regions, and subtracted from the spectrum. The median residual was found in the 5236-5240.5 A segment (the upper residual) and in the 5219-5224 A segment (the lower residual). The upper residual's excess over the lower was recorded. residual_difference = -3.4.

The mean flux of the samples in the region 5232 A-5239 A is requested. 29.3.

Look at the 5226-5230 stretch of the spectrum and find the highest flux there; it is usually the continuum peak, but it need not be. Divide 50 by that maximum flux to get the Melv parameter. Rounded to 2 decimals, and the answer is 1.64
